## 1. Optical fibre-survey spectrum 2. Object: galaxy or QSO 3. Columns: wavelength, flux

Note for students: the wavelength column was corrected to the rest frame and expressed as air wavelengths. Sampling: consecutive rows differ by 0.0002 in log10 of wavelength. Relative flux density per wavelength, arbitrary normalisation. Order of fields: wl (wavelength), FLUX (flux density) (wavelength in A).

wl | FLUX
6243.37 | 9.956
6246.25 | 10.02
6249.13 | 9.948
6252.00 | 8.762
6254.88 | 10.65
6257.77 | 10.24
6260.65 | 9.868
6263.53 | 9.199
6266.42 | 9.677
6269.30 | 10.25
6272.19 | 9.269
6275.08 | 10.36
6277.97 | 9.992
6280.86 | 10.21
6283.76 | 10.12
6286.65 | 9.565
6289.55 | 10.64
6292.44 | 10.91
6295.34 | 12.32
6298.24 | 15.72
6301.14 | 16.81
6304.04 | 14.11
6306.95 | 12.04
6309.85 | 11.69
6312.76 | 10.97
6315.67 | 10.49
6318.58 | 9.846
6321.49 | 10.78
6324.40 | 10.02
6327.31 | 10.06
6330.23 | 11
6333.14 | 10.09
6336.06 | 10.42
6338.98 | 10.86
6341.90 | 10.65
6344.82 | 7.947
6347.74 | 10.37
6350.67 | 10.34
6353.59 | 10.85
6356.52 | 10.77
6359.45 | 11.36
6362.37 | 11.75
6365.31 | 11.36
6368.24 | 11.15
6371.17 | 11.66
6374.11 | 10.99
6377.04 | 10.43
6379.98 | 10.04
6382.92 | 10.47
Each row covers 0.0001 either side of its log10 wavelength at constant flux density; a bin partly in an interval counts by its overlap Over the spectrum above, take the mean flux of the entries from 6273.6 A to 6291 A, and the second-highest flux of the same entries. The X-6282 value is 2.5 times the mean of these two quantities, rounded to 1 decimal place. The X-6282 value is 25.6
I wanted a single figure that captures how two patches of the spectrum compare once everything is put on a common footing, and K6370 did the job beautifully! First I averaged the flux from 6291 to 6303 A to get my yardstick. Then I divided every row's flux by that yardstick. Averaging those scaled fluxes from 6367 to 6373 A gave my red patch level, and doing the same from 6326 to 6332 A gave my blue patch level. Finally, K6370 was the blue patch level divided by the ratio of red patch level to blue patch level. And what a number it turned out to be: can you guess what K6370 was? 0.70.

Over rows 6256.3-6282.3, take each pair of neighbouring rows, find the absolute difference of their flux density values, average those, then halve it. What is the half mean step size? 0.30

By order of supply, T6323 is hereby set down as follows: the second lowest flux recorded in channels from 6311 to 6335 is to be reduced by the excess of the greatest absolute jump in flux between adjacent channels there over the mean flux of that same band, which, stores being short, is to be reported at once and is 19.5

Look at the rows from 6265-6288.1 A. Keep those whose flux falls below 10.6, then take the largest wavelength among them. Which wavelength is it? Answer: 6286.65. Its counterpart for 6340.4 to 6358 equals 6350.67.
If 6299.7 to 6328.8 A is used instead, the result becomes 6327.31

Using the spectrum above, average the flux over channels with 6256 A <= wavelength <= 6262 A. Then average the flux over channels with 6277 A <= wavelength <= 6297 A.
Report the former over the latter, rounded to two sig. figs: 0.95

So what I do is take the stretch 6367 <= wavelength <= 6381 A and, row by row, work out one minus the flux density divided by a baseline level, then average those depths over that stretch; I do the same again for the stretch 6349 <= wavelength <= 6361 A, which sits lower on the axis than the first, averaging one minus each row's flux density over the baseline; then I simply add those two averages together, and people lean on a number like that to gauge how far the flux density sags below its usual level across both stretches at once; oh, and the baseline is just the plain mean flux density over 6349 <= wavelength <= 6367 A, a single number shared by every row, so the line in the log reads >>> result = 0.04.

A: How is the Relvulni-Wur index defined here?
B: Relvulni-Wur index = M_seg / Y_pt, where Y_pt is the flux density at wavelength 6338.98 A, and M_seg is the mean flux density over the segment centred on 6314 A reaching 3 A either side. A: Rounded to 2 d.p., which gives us 0.99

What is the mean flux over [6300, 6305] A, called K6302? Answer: 15.5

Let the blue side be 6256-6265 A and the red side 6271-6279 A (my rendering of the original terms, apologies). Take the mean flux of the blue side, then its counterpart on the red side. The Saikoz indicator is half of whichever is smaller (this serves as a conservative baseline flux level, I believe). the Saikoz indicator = 4.9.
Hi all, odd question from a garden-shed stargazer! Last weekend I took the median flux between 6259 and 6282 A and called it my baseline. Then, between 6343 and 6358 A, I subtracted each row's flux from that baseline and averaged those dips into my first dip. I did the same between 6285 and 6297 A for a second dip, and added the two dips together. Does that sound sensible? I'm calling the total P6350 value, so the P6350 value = -1.1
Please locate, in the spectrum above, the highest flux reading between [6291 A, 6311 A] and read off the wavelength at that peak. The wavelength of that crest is 6301.14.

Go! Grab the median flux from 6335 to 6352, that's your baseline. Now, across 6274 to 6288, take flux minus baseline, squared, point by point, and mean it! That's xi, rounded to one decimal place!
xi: 0.2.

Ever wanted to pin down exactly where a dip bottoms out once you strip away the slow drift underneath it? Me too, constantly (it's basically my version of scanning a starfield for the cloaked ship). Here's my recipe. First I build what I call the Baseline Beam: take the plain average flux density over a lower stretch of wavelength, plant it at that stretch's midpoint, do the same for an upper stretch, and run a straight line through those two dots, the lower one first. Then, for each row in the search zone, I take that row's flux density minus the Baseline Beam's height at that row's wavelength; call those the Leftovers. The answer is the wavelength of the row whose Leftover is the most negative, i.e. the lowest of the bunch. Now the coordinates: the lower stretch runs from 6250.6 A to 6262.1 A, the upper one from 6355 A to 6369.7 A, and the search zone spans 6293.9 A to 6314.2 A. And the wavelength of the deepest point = 6312.76 A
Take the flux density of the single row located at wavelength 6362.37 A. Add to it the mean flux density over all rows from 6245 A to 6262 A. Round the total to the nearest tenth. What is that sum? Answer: 21.7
